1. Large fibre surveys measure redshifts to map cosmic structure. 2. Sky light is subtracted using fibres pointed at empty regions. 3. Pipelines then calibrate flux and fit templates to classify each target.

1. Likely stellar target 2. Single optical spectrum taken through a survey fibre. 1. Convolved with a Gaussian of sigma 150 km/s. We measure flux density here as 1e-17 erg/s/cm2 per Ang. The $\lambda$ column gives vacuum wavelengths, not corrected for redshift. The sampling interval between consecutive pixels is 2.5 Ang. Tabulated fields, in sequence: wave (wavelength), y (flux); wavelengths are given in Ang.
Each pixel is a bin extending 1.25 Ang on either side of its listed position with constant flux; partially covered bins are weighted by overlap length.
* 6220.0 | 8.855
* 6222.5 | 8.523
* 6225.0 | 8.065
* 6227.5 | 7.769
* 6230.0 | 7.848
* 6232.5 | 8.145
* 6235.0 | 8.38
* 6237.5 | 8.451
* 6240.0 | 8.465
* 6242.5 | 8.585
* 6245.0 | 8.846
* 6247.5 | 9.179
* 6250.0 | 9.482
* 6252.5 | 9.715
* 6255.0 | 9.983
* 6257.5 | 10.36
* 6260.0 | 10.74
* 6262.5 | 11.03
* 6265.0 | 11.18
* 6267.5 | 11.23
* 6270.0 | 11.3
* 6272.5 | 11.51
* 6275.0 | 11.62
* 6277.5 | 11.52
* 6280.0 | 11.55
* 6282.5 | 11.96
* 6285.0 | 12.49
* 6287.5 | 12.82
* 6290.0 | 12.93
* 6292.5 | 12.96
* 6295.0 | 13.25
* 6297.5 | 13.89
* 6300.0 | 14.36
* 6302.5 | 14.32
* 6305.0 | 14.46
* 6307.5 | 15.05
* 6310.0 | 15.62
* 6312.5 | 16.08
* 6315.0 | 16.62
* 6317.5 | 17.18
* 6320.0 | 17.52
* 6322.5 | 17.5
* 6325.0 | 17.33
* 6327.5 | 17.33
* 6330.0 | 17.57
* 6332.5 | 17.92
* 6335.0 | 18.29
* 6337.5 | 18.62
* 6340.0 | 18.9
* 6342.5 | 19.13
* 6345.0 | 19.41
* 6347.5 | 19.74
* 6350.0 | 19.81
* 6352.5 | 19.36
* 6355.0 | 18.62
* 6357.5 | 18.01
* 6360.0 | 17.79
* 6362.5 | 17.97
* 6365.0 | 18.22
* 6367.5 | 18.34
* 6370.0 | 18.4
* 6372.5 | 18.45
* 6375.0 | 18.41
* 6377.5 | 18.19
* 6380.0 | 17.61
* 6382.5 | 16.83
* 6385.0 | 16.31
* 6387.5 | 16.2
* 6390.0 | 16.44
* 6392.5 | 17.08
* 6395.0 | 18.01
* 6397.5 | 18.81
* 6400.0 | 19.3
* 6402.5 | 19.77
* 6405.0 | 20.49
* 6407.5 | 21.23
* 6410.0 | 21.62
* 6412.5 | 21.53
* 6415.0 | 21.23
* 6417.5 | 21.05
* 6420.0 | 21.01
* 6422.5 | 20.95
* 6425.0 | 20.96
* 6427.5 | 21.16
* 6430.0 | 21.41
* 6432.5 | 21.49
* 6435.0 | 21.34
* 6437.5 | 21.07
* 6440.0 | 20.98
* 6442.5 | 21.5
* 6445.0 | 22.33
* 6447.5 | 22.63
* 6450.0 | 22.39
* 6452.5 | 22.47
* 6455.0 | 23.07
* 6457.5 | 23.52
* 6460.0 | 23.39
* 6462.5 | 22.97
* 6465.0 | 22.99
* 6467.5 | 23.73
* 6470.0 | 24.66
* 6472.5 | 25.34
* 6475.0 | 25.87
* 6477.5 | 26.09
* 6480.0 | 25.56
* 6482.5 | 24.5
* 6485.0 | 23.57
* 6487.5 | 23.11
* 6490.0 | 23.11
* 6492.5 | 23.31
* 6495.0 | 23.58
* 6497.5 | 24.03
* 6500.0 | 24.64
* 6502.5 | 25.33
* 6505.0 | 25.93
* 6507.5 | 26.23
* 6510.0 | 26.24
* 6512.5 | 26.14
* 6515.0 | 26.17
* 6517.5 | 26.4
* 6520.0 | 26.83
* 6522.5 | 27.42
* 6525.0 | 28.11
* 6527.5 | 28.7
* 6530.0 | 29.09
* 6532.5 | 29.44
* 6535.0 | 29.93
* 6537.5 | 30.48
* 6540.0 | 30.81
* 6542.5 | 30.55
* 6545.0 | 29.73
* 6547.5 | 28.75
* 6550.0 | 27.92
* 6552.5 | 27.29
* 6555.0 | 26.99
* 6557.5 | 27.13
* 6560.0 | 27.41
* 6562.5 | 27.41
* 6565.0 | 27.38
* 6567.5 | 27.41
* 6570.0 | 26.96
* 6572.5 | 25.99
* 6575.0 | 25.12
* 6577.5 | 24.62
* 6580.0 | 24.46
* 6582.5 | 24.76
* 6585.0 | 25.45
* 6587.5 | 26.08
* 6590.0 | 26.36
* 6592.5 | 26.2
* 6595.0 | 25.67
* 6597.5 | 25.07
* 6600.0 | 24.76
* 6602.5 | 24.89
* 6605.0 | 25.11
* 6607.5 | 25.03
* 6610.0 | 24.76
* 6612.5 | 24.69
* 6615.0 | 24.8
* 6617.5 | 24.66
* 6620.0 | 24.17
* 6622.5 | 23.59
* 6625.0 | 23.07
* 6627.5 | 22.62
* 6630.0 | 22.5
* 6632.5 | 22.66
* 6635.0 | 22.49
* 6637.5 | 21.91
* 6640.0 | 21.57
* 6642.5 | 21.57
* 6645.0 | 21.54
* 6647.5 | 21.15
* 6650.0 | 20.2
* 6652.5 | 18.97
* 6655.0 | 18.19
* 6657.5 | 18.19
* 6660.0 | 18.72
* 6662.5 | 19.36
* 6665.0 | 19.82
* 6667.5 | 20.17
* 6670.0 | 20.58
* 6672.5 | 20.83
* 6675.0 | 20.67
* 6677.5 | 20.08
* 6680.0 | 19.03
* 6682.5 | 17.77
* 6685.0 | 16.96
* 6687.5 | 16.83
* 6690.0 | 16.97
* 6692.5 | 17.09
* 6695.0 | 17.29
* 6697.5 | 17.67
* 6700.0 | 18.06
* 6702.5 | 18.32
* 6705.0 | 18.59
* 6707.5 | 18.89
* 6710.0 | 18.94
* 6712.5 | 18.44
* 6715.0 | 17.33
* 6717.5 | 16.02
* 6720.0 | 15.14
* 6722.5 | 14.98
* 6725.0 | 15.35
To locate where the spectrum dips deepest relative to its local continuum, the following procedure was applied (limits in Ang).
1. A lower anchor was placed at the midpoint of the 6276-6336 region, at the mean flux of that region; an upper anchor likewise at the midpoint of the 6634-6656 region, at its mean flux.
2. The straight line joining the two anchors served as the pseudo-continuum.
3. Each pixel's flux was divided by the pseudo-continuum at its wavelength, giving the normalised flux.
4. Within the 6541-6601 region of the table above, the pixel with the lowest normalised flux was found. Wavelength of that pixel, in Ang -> 6600.0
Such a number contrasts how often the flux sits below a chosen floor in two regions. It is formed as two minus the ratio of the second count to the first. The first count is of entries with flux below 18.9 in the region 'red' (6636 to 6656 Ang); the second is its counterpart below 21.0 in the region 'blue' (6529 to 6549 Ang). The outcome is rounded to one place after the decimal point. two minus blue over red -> 2.0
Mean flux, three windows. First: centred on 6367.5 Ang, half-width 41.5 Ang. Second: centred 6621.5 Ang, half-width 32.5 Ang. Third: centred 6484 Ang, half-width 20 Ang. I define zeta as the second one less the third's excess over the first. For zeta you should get 17.5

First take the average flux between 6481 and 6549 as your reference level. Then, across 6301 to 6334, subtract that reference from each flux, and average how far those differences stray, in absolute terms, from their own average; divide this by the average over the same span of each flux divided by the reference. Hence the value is 1.7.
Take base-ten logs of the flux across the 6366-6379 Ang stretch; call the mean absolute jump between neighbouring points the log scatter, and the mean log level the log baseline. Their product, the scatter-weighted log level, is 0.0028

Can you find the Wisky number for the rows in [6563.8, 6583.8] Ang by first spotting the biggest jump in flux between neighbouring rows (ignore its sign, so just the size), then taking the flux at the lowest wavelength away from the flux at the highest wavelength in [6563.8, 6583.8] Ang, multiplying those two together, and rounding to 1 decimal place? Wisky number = -2.5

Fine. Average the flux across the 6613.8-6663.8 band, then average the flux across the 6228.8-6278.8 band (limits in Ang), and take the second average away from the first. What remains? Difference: 12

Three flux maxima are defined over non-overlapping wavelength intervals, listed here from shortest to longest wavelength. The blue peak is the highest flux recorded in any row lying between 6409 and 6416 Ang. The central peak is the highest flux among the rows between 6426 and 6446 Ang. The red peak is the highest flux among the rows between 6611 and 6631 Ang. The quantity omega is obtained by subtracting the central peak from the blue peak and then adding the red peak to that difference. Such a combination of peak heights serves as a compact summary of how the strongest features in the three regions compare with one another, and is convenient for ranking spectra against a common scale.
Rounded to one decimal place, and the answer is 24.1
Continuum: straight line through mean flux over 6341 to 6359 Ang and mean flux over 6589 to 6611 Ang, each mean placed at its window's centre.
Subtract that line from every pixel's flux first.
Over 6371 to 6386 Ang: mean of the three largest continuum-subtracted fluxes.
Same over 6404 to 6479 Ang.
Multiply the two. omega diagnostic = -5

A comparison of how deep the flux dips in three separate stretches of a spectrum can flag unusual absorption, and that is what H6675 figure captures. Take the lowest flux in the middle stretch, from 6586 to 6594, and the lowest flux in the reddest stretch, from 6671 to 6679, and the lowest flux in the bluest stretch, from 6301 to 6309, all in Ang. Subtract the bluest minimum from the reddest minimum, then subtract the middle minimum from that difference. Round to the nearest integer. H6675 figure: -20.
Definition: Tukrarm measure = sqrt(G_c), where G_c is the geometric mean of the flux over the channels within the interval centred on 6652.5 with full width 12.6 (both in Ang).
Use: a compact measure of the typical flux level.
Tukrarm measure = 4.4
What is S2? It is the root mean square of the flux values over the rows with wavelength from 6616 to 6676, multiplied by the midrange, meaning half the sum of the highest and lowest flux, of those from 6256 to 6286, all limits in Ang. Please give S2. 243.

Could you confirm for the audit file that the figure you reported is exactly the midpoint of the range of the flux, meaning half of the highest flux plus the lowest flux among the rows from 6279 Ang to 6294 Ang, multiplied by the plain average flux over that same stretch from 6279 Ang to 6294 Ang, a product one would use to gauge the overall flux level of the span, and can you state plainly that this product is 153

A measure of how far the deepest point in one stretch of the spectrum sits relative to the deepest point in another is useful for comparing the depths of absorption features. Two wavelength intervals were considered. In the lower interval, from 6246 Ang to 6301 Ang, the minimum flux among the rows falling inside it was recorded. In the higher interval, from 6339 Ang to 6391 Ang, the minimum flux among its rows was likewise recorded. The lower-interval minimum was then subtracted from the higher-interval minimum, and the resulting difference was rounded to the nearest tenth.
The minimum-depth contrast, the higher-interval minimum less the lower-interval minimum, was 7.0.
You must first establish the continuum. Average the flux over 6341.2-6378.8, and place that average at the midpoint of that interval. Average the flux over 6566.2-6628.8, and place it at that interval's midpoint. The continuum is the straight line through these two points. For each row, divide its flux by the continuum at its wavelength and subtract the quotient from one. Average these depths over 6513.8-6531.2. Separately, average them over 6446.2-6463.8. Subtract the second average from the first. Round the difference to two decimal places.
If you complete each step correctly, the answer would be -0.11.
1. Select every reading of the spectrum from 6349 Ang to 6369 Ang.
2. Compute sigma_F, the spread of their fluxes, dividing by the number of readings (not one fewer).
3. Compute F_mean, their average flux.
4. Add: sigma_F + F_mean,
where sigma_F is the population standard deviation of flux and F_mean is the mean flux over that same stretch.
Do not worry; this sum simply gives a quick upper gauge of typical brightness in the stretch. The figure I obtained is 19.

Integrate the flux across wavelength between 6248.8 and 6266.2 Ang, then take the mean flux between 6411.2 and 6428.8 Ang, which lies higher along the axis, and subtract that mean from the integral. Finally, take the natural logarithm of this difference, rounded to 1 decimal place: 5.1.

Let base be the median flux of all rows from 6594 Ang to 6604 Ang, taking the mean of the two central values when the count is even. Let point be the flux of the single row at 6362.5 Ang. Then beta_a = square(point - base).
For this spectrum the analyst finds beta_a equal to 49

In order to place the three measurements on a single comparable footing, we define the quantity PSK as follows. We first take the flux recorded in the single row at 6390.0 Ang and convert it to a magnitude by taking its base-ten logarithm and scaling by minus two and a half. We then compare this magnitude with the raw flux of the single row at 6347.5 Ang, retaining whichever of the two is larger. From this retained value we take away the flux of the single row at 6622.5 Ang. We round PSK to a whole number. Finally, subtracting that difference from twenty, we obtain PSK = 24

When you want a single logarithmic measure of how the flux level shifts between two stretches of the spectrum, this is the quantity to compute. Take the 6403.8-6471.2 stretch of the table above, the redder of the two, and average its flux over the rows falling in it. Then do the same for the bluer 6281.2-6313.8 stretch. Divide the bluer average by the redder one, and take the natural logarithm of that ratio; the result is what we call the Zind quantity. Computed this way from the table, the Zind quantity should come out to -0.5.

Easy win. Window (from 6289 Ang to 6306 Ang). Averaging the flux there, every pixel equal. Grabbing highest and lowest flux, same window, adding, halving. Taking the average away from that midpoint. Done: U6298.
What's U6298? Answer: -0.04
